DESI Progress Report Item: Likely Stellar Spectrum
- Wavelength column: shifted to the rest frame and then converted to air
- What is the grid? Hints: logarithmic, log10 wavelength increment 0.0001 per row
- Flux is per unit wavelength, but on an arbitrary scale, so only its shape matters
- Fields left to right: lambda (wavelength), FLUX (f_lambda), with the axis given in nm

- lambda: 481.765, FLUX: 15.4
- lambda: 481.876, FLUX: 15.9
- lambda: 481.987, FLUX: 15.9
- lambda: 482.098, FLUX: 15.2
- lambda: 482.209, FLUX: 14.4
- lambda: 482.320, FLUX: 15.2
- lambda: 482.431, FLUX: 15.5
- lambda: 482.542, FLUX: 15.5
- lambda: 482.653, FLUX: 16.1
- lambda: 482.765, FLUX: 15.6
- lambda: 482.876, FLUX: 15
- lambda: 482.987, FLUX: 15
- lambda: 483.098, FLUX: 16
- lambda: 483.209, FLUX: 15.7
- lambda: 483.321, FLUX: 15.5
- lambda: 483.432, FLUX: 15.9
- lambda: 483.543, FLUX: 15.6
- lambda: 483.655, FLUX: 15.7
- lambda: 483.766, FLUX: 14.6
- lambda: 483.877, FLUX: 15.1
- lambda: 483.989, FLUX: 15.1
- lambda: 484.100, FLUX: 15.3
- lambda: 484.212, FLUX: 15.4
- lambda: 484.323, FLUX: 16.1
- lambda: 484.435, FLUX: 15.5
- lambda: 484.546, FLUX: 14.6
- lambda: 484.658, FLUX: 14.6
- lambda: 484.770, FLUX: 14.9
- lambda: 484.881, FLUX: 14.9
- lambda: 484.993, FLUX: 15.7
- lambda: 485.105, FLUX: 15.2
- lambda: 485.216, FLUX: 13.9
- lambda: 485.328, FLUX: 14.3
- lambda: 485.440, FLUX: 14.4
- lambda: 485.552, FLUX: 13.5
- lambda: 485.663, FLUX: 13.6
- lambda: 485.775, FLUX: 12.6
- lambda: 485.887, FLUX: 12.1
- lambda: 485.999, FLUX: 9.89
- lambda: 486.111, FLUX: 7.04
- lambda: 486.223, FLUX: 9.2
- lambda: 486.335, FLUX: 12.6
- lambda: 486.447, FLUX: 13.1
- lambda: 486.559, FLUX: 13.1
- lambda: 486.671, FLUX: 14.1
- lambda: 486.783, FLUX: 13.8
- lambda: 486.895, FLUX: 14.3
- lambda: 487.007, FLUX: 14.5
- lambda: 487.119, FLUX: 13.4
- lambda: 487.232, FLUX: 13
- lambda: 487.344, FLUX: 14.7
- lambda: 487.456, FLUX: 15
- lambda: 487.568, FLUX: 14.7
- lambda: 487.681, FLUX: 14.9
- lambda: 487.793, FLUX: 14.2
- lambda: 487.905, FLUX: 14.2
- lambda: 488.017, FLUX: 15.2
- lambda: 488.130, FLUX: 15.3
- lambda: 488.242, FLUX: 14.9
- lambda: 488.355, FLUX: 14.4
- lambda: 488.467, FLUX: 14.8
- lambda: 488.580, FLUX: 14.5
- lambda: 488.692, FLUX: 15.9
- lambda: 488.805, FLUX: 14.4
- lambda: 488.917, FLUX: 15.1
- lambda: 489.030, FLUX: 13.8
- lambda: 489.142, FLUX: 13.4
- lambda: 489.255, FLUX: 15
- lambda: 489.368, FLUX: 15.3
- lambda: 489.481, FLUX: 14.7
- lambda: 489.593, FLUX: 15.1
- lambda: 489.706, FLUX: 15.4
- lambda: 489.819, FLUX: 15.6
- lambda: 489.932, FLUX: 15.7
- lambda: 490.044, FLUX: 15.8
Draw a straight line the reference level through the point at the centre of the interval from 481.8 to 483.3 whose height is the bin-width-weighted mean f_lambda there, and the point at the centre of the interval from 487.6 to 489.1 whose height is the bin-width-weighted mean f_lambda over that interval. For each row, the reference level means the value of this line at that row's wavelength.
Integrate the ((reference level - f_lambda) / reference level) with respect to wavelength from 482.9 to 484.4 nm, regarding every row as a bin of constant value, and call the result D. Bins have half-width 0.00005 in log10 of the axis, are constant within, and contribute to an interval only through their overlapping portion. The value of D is -0.01 nm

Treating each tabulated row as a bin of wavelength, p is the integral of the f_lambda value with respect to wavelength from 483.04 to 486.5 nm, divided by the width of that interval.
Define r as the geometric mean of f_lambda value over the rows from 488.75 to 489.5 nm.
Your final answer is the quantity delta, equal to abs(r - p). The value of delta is 0.4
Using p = 14.1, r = 14.5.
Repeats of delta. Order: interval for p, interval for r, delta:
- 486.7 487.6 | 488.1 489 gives 0.7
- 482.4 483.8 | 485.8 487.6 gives 3.0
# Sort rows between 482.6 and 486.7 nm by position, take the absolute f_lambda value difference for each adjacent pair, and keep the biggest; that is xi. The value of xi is 3.4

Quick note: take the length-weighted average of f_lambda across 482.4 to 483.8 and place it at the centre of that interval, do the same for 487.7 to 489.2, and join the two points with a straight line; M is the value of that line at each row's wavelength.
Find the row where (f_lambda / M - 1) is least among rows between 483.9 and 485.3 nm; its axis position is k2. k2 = 485.216 nm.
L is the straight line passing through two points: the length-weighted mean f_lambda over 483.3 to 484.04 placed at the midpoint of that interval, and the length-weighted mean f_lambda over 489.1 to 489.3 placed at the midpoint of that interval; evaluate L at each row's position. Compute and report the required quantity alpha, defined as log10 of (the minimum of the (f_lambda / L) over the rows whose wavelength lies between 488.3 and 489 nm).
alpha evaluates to 0.00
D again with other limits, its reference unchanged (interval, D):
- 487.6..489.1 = 0.00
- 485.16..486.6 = 0.27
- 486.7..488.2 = 0.04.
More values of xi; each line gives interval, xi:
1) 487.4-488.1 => 1.0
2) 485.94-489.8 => 3.4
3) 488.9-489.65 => 1.6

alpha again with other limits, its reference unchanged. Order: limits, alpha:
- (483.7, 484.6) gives -0.02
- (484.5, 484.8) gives -0.02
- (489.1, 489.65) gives -0.03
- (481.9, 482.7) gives -0.04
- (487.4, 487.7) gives 0.01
